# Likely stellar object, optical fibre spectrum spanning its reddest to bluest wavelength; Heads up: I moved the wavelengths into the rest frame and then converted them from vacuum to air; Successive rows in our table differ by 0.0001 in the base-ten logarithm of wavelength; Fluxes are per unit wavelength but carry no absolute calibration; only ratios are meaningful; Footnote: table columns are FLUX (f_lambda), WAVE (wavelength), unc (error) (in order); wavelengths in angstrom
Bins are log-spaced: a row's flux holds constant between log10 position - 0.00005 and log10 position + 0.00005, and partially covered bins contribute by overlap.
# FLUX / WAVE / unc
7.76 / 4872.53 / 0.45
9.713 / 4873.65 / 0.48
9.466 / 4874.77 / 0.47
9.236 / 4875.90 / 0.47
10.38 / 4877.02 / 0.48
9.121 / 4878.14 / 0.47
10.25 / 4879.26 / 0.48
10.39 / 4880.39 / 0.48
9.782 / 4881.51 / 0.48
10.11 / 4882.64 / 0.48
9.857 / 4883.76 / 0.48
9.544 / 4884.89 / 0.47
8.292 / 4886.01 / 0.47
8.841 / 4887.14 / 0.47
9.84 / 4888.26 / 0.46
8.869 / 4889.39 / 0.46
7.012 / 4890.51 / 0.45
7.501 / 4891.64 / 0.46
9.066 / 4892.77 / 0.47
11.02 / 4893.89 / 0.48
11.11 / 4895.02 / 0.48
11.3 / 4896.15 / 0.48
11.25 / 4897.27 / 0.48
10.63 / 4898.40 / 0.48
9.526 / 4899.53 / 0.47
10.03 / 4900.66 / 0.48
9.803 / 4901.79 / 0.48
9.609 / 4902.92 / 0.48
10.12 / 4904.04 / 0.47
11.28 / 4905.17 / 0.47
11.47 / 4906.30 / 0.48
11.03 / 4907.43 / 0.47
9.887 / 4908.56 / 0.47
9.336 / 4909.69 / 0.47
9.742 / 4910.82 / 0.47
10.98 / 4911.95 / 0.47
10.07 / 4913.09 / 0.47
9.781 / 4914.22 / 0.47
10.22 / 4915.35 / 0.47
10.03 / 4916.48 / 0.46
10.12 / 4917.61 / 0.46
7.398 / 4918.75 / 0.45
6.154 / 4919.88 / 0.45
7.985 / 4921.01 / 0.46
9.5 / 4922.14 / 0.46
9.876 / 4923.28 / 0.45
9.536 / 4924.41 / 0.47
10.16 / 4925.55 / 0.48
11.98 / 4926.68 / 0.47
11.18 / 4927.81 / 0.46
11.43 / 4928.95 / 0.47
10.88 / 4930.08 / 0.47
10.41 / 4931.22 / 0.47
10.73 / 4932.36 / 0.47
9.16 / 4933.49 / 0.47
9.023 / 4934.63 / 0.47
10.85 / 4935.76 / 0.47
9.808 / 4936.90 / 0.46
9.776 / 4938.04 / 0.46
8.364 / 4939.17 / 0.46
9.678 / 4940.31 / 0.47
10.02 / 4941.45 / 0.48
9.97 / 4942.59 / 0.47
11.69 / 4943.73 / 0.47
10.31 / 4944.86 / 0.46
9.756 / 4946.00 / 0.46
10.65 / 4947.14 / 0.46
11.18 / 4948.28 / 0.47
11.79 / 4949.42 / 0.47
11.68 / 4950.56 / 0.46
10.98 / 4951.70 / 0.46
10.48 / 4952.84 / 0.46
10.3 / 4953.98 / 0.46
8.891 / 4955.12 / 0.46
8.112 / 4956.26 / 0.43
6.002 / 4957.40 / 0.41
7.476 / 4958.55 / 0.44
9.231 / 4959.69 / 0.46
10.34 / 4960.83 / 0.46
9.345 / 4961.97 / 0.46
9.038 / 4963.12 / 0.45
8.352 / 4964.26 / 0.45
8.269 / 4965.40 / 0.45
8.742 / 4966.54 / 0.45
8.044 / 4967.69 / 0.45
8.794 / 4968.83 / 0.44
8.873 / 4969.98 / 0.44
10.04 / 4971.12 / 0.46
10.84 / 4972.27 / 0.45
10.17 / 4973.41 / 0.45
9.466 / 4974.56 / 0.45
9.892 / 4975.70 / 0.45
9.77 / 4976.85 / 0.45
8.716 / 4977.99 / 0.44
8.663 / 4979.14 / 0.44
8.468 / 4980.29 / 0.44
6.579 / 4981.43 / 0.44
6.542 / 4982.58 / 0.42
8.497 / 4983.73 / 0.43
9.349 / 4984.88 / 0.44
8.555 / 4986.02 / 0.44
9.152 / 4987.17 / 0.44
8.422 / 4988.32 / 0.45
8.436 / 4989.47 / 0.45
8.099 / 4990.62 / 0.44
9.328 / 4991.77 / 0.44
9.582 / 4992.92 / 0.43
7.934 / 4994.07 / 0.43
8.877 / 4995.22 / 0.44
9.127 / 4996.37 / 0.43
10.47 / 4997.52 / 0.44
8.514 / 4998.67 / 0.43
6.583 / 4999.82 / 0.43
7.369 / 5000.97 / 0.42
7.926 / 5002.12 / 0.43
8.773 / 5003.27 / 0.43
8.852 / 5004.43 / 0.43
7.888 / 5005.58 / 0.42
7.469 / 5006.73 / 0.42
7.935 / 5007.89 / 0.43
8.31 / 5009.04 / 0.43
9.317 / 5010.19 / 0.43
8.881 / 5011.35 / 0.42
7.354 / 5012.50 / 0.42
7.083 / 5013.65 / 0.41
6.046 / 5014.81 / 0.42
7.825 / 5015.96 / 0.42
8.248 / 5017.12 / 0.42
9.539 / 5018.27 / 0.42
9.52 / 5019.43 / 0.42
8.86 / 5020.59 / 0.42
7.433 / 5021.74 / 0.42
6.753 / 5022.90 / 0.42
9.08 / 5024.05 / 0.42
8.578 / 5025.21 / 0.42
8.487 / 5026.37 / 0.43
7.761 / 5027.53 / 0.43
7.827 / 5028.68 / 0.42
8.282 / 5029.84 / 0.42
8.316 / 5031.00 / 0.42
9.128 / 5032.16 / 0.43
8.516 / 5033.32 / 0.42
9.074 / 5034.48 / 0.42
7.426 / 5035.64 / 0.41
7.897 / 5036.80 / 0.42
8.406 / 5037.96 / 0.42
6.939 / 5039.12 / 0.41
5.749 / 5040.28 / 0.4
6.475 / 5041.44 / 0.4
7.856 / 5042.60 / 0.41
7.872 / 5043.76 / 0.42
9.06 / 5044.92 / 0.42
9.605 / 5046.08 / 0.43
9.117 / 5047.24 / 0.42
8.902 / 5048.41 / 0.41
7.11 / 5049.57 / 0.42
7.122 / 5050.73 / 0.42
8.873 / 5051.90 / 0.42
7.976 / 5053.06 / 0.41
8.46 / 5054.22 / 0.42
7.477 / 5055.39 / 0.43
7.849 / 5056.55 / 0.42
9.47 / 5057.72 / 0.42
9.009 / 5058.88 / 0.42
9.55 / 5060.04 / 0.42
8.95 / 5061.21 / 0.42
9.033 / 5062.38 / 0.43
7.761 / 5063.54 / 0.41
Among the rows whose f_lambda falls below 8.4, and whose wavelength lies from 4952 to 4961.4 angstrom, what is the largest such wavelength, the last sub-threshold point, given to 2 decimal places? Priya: 4958.55 angstrom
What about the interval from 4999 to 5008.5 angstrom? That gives 5007.89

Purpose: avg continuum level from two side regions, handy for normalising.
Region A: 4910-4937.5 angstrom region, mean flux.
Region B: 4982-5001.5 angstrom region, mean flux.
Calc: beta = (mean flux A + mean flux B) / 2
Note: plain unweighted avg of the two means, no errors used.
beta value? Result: 9.2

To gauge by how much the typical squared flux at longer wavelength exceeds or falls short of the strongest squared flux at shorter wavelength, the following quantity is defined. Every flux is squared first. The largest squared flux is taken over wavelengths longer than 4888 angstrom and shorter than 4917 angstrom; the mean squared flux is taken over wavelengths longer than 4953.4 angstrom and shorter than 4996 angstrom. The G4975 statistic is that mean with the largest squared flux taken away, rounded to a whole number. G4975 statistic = -53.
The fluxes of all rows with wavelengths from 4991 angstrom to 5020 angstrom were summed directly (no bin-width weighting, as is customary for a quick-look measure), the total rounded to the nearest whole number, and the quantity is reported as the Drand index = 209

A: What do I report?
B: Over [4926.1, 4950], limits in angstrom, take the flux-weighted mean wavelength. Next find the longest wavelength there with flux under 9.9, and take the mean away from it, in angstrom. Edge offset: 8.0 angstrom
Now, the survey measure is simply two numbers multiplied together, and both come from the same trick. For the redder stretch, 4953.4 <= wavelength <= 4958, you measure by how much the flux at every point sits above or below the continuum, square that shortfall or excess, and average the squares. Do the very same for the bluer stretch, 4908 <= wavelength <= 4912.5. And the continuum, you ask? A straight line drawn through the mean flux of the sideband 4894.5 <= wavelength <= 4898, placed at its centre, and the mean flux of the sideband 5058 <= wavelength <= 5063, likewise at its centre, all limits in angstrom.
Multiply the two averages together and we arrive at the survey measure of 10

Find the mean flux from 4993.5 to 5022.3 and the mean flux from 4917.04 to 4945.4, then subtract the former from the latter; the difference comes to 1.59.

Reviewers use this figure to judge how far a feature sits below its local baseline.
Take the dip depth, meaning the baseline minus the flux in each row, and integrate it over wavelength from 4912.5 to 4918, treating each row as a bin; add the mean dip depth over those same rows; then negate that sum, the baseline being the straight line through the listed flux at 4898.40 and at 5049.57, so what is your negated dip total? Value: -1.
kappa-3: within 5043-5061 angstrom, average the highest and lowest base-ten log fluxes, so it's 0.917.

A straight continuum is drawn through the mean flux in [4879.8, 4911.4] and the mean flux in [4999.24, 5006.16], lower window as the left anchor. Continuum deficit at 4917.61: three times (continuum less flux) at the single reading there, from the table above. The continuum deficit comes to -2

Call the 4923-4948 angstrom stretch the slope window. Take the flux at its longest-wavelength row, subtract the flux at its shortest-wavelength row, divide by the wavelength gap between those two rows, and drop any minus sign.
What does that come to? 0.032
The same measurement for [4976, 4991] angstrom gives 0.121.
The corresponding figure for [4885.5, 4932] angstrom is 0.047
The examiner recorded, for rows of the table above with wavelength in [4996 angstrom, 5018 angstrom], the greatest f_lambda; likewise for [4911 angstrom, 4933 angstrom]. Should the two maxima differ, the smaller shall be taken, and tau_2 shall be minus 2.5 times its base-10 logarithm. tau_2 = -2.55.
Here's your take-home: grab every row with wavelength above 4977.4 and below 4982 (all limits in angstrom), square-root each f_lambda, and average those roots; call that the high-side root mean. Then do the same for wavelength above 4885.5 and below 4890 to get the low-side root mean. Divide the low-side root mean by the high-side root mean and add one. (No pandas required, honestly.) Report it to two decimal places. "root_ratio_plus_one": 2.05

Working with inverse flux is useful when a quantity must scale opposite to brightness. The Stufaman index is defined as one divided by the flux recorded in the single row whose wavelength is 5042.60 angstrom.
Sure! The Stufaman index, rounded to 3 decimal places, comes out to 0.127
